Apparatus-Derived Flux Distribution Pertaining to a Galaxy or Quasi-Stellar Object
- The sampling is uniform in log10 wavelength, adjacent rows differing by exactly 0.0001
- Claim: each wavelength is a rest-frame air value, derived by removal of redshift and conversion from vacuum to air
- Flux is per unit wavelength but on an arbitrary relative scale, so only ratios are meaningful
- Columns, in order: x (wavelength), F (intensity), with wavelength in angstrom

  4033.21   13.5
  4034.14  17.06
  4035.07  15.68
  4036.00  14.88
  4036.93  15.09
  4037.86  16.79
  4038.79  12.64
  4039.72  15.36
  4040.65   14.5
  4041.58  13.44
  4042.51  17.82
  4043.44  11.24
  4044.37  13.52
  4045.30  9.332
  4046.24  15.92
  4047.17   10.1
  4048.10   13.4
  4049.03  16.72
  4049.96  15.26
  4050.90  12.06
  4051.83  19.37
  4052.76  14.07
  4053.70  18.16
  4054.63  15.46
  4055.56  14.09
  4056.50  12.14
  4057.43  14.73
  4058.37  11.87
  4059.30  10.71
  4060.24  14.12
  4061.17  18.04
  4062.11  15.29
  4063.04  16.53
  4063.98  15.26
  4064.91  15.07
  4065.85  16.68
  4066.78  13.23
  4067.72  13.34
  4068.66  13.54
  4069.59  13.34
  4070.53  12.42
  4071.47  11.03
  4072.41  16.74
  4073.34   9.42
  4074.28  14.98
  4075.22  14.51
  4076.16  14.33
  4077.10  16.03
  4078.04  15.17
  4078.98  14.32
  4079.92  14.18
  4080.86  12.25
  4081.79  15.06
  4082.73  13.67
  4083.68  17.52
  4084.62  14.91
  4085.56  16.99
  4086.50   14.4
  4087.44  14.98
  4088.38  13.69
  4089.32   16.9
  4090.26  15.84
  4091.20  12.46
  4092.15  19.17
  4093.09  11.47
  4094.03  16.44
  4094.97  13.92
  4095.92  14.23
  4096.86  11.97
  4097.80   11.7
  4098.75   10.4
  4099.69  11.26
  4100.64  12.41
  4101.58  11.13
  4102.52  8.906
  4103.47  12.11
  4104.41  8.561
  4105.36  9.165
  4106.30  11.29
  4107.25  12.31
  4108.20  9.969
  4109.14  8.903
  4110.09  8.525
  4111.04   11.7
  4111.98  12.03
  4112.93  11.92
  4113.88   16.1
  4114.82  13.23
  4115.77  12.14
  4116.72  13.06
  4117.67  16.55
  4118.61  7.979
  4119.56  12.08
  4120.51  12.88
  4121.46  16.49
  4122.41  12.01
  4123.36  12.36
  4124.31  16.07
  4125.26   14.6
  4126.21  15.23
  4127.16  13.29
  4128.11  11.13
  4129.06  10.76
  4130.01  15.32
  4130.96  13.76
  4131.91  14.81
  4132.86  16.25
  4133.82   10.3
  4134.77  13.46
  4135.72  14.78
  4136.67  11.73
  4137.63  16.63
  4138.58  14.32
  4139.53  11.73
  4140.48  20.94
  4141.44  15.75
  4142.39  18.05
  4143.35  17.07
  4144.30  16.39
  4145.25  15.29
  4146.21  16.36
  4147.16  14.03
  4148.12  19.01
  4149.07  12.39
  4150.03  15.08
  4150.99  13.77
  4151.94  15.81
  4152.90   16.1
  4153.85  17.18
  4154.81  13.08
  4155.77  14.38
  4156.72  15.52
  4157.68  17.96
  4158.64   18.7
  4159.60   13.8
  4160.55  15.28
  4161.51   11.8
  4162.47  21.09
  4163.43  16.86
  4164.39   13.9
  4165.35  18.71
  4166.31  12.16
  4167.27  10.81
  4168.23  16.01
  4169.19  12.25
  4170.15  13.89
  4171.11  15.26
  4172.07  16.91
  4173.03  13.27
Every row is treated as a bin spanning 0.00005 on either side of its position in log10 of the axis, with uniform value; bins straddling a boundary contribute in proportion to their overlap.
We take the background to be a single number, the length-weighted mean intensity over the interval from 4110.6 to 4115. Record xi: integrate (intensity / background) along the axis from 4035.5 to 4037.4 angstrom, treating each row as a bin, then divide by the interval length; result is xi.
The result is 1.2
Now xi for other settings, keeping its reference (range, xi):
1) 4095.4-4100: 0.9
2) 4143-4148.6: 1.3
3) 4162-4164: 1.4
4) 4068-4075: 1.0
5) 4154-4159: 1.2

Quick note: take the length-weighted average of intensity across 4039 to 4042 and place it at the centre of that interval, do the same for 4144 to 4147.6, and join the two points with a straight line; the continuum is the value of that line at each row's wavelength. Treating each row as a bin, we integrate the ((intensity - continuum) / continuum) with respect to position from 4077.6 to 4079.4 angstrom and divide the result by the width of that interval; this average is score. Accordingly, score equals 0.00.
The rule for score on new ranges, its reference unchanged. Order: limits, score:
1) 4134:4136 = -0.12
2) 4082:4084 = 0.04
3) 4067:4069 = -0.08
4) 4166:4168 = -0.24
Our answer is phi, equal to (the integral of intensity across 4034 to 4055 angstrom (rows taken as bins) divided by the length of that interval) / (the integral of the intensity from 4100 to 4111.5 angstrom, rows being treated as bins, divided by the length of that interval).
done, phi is 1.41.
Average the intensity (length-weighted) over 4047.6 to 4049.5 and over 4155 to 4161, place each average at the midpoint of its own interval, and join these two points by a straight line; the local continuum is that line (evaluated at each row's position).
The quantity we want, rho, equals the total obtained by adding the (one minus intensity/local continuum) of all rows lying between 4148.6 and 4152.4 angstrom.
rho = 0.4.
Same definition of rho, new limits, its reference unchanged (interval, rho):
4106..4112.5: 2.2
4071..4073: 0.2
